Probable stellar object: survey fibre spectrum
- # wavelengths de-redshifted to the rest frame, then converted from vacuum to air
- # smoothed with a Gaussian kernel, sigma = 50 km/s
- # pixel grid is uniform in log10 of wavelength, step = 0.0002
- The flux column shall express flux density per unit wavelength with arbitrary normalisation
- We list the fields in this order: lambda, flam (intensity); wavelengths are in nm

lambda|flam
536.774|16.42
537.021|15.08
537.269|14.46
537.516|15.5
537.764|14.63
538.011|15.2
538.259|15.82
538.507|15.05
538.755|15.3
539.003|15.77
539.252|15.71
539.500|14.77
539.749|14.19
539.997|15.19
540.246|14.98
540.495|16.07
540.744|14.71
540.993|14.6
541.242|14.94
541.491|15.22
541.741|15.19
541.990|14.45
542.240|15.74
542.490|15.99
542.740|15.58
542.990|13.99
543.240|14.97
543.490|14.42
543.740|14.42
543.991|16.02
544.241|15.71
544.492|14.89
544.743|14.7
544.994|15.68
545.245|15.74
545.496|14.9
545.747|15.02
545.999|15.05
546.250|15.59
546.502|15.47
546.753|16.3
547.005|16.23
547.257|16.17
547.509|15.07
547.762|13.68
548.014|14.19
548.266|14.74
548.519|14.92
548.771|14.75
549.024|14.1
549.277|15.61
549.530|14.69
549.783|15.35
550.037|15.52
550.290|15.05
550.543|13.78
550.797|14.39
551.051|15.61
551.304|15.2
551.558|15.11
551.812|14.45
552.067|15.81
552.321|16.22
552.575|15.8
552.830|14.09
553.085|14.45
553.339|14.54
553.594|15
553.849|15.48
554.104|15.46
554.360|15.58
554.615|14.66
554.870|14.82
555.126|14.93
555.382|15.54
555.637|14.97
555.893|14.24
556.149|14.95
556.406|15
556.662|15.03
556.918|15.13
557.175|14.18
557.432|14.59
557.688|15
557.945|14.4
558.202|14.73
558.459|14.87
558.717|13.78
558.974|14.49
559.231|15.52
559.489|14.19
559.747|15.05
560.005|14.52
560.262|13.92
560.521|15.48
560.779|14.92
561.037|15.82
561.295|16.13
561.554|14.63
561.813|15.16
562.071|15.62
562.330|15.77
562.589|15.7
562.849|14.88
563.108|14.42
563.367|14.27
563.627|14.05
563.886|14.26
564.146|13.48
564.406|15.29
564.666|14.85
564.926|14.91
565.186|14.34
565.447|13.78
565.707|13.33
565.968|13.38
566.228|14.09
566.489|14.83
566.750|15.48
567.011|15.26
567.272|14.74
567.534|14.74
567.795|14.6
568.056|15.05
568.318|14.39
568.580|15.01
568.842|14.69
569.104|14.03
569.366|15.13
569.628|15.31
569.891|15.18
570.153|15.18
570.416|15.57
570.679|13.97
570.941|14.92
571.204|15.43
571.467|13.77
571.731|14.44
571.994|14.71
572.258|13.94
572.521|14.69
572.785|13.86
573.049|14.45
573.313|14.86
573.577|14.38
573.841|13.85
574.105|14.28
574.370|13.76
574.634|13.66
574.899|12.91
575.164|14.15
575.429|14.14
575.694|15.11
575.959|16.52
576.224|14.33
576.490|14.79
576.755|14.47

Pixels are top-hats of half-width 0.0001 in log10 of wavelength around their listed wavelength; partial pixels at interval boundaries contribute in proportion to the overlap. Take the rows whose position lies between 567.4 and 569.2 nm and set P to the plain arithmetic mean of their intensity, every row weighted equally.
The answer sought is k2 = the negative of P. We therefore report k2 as -14.64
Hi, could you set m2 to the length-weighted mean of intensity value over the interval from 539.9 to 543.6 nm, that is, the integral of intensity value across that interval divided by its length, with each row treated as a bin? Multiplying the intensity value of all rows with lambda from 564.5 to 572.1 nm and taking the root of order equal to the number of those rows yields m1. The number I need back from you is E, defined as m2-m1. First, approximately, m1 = 14.65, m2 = 15.1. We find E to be 0.42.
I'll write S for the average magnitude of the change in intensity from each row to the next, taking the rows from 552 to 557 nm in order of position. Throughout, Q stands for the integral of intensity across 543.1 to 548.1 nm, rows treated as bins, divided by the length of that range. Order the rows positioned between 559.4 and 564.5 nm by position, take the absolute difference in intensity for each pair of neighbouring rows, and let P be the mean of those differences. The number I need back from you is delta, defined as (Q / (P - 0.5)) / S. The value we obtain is 229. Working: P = 0.66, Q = 15.2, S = 0.42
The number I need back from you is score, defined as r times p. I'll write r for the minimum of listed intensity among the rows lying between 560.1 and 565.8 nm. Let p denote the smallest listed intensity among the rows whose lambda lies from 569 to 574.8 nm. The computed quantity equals 182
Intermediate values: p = 13.66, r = 13.33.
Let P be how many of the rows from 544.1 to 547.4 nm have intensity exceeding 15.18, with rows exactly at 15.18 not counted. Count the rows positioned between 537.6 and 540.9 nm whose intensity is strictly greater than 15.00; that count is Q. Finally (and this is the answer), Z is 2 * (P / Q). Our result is 2.0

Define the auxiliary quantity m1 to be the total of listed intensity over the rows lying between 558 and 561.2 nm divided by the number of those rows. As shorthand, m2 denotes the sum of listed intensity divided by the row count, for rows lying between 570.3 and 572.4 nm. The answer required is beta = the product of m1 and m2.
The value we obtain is 216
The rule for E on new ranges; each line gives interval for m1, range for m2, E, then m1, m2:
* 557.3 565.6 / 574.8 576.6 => -0.17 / 14.76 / 14.6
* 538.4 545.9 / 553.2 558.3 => -0.21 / 15.12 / 14.9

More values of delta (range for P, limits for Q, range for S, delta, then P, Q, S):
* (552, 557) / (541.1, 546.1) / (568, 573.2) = -300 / 0.42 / 15.1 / 0.67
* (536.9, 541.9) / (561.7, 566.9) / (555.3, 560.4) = 276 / 0.59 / 14.6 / 0.59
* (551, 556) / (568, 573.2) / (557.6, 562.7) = 2103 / 0.51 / 14.7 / 0.70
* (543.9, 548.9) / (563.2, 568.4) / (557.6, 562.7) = -625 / 0.47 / 14.5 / 0.70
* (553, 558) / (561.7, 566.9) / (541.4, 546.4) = -236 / 0.40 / 14.6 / 0.60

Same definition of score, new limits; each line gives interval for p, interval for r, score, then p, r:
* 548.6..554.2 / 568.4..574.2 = 190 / 13.78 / 13.77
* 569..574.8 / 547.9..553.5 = 188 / 13.66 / 13.78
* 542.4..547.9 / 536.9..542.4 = 194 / 13.68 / 14.19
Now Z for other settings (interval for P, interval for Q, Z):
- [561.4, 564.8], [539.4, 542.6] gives 1.3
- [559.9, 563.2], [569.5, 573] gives 2.4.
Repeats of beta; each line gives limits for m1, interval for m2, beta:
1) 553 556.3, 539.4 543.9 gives 224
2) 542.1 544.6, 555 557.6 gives 225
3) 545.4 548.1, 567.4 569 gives 225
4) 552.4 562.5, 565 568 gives 215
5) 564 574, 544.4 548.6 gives 222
